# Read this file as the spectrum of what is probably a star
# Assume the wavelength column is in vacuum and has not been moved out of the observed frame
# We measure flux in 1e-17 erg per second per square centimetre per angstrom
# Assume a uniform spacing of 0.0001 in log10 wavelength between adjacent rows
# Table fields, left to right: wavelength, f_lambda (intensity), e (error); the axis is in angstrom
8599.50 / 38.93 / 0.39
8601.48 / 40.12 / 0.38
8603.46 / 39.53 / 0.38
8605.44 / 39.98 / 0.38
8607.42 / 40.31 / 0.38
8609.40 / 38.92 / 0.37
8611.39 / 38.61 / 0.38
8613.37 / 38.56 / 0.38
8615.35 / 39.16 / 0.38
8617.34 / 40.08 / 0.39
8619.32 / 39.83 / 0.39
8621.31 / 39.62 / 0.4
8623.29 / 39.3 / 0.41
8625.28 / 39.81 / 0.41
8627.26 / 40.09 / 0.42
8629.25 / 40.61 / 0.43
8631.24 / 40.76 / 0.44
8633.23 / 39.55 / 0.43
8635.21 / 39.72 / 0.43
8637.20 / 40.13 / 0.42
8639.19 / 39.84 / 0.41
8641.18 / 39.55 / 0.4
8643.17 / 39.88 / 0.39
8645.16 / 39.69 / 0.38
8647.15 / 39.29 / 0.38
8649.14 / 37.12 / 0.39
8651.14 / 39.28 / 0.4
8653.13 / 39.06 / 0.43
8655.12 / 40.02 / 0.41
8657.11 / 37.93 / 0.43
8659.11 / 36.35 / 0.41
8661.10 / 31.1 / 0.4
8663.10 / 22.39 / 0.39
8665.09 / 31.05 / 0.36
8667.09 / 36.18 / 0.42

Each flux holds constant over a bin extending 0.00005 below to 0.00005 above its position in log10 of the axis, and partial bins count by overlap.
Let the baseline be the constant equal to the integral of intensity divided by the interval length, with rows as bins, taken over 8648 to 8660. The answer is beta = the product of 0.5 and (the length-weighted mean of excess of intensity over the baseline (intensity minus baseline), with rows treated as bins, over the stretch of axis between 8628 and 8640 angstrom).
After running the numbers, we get 0.9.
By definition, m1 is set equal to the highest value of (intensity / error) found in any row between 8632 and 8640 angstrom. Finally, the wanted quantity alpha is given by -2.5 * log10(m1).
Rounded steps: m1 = 97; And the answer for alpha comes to -4.97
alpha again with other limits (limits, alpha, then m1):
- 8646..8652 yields -5.04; 103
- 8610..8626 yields -5.03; 103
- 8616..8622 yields -5.03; 103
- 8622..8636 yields -4.97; 97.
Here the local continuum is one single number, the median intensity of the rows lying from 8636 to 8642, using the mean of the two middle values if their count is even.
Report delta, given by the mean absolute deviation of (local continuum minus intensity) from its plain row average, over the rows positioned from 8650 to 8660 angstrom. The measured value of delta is 1.11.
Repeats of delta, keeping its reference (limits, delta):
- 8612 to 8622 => 0.47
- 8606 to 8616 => 0.50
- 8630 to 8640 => 0.36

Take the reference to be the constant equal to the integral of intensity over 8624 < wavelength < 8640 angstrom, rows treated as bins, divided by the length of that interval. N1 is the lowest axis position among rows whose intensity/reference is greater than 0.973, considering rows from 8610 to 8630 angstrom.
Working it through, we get 8615.35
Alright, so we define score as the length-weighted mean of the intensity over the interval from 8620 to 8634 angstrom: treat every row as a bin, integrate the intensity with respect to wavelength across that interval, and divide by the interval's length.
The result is 39.9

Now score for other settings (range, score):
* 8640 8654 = 39.1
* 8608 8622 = 39.3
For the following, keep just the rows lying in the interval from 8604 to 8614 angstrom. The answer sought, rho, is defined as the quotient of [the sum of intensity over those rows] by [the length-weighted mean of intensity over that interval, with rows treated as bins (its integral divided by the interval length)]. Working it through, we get 4.99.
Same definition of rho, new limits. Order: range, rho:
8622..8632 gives 5.00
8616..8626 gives 5.01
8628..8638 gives 5.00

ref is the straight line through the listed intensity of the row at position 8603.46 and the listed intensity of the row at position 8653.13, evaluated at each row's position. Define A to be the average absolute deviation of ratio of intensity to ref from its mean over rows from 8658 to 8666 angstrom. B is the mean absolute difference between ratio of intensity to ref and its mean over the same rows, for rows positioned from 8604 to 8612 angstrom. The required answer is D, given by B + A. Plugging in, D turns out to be 0.117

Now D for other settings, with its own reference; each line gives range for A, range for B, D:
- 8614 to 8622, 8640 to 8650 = 0.027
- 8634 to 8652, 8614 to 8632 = 0.024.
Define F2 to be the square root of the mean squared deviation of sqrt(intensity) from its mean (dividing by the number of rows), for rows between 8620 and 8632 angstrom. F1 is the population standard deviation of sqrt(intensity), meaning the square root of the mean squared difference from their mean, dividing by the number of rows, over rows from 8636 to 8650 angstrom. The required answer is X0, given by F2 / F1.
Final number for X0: 0.5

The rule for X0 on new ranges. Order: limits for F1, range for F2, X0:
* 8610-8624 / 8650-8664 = 12.4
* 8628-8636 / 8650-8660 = 2.5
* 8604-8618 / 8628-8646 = 0.6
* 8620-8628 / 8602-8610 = 1.8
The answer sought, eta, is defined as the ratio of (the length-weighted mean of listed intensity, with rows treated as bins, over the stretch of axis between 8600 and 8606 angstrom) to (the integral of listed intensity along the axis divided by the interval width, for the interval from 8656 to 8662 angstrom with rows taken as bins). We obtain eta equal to 1.13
